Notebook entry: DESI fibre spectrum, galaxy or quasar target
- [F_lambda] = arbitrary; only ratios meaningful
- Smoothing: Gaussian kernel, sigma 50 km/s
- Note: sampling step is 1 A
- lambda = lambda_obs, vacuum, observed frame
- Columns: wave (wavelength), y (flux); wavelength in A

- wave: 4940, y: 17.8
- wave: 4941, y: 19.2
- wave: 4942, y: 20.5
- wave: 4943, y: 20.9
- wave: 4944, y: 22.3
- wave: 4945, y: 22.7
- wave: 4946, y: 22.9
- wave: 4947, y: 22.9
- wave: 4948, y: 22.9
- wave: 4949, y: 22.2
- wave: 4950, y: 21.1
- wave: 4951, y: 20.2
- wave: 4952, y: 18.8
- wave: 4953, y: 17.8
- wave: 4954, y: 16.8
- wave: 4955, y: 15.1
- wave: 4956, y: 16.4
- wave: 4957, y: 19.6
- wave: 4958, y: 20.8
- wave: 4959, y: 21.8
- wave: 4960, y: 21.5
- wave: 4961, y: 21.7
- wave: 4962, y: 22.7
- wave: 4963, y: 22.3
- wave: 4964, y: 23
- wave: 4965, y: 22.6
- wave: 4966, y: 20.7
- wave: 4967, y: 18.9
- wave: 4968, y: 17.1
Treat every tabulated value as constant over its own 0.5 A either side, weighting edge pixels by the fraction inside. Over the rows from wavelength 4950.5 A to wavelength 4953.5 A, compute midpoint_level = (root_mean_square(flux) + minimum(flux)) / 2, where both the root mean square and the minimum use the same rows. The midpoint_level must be 18.4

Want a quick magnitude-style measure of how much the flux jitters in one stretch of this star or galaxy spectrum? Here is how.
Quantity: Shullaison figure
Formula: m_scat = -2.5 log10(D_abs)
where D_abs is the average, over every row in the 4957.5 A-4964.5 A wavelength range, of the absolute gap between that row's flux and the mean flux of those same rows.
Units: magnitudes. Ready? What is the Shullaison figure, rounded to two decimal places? 0.56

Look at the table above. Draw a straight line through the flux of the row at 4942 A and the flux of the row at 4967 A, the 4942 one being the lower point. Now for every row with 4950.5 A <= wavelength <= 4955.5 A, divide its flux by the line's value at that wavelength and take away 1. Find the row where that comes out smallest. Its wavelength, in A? 4955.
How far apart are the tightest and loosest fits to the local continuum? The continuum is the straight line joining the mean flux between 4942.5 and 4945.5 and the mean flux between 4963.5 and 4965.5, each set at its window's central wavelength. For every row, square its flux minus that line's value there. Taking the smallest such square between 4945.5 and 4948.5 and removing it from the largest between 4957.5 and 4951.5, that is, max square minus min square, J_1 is 53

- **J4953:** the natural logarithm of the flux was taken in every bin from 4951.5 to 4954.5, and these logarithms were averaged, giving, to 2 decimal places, 2.88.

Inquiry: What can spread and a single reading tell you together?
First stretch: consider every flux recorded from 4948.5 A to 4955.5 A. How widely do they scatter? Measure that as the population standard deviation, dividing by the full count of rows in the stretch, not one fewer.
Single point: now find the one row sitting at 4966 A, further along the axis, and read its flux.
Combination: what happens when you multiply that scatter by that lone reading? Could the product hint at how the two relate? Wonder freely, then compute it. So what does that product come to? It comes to 48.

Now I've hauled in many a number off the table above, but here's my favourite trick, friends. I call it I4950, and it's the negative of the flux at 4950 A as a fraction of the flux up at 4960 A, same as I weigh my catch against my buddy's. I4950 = -0.98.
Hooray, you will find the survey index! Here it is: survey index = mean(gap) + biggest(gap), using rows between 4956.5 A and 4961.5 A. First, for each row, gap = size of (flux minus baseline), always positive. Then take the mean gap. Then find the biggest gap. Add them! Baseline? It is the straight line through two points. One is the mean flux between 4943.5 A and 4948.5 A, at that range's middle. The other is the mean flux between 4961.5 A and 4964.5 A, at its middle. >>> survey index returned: 5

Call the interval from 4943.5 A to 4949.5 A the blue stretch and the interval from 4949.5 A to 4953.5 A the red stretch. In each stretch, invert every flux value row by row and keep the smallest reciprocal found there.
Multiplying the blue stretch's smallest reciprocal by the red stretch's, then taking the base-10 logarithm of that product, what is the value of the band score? -2.68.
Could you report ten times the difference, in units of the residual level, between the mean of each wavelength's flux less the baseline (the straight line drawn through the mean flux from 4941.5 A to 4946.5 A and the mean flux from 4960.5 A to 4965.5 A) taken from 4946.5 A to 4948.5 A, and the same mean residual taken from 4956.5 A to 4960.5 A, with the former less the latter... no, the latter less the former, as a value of -23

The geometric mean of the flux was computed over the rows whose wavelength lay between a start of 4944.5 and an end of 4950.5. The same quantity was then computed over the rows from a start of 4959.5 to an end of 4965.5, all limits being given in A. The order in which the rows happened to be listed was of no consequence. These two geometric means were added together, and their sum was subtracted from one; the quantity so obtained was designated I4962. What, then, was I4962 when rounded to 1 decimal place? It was -43.7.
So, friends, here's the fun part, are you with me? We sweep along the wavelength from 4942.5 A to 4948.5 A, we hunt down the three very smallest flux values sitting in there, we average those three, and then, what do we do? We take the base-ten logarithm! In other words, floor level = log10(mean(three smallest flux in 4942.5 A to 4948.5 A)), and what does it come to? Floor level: 1.34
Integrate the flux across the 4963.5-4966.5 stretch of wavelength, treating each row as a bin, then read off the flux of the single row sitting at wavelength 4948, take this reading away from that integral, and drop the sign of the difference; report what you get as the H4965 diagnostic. 43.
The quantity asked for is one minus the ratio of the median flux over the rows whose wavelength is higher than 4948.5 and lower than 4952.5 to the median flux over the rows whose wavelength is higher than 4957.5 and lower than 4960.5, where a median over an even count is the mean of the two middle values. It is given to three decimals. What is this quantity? 0.040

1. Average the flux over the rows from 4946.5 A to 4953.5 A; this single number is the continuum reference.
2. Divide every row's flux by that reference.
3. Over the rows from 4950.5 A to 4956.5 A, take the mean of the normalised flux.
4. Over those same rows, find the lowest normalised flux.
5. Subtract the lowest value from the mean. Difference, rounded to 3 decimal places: 0.116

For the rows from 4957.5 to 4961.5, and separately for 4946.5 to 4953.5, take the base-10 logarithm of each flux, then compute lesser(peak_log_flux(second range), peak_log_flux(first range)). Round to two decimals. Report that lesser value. 1.34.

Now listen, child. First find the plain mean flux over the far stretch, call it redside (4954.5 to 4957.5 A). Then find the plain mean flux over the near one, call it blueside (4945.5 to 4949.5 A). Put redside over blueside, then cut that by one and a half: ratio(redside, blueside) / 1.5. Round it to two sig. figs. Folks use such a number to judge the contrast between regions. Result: 0.50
